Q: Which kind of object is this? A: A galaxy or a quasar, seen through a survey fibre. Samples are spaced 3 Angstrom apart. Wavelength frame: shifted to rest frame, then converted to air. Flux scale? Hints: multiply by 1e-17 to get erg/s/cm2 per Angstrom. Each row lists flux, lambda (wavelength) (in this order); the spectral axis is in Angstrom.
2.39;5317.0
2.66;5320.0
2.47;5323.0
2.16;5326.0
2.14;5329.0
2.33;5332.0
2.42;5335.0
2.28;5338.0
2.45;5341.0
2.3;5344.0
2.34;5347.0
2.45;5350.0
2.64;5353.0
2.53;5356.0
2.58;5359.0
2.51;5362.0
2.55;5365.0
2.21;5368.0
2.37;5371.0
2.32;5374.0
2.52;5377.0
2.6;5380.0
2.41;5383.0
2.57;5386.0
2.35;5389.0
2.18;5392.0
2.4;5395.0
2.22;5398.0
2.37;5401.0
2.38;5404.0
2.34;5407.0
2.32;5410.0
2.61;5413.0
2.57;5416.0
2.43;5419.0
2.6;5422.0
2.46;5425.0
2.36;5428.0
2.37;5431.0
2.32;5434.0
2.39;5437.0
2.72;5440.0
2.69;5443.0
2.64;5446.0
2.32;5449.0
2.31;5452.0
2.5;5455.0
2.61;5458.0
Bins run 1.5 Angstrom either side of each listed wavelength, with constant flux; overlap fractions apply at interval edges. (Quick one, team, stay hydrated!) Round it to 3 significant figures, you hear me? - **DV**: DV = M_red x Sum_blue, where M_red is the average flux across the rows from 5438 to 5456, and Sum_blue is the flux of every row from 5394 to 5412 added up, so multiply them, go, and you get 35.5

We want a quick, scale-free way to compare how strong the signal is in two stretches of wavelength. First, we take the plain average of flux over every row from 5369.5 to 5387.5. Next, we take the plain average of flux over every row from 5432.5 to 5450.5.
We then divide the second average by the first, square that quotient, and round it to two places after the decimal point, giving 1.04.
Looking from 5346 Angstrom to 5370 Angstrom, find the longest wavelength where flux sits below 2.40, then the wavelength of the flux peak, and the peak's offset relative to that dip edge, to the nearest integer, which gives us -15 Angstrom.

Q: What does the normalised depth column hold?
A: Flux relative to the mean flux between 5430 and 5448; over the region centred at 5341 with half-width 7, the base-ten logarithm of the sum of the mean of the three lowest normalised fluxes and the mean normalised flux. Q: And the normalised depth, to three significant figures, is 0.267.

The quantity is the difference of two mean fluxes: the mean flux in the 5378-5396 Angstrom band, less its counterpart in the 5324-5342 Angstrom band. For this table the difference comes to 0.12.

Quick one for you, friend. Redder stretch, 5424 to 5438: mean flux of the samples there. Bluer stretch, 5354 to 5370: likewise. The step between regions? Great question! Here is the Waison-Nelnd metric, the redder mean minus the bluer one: -0.10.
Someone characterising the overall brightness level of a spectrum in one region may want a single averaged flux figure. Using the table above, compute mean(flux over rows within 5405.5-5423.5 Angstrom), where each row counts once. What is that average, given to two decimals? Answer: 2.48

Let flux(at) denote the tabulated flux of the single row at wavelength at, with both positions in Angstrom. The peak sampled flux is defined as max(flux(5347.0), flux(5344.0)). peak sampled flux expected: 2.34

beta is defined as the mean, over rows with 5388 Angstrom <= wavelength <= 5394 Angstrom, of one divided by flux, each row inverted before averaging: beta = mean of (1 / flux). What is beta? 0.44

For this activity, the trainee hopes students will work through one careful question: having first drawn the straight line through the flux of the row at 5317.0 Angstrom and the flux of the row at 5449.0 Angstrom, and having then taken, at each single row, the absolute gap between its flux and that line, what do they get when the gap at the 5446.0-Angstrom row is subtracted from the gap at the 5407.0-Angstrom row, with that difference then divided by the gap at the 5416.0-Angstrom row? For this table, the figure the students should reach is -1.4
